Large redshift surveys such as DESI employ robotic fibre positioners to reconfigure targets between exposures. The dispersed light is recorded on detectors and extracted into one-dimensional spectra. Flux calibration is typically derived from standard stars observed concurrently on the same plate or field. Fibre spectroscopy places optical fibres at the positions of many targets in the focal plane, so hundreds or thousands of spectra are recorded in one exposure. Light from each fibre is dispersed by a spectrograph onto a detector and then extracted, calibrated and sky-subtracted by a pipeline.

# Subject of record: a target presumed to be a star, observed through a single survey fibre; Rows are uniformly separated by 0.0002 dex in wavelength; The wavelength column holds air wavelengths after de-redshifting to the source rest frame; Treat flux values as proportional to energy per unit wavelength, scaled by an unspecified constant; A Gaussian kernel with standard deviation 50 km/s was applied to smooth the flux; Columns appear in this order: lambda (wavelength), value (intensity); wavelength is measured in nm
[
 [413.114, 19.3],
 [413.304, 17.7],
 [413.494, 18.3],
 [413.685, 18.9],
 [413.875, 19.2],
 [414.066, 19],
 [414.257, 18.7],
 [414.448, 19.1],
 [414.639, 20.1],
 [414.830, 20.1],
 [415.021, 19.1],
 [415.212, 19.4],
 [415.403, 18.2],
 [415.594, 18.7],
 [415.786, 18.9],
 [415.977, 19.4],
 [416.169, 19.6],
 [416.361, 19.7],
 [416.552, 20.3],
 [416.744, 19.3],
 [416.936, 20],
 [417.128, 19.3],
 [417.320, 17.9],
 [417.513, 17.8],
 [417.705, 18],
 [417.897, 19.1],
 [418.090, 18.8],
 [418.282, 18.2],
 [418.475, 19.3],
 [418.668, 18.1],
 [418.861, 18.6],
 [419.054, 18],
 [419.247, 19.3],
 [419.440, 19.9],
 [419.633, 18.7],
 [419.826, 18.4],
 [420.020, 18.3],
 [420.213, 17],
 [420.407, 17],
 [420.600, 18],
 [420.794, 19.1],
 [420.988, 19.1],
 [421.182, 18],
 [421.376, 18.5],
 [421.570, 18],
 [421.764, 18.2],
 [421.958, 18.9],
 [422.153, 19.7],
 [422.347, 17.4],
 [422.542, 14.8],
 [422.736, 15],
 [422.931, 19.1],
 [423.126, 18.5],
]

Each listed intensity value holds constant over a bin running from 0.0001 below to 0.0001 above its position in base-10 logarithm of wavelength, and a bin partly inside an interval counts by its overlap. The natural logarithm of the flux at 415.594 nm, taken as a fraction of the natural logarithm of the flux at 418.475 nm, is 0.99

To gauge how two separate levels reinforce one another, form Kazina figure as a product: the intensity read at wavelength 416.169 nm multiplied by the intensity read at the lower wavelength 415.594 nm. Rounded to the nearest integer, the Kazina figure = 367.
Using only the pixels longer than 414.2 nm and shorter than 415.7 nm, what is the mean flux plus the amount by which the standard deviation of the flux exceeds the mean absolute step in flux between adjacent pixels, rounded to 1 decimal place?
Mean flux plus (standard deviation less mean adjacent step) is 19.2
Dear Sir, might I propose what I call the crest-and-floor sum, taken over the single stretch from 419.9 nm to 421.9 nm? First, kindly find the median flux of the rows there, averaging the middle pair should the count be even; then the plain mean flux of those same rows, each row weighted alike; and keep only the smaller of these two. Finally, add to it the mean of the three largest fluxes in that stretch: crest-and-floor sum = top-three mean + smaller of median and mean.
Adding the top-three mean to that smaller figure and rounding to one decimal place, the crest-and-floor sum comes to 37.0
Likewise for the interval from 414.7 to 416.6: 39.4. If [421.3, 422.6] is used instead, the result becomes 37.0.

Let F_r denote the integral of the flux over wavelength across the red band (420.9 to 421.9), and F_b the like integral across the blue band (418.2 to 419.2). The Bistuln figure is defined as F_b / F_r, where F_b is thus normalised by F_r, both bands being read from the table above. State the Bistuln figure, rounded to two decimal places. 1.00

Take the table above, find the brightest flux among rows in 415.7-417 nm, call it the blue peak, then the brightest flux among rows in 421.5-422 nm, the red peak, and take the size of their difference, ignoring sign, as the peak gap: 1.4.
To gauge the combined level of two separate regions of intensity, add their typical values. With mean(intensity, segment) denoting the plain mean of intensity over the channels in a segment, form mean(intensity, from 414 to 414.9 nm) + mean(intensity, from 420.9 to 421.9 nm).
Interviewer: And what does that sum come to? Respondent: 37.76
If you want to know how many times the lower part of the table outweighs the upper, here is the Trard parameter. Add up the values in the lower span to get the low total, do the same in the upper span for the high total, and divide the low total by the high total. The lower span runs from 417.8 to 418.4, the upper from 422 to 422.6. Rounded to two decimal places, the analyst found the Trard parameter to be 1.08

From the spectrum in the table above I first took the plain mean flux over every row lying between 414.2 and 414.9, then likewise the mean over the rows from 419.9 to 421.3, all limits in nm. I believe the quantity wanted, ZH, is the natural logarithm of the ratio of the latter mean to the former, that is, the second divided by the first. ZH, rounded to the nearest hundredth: -0.08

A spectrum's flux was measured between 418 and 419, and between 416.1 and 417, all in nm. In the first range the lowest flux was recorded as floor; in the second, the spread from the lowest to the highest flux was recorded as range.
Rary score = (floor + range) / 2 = 9.55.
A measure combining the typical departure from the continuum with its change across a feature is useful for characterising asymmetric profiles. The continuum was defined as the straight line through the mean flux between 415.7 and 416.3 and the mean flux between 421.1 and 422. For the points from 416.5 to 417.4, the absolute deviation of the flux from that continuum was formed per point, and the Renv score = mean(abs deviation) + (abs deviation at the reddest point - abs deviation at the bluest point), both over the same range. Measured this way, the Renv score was 0.8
